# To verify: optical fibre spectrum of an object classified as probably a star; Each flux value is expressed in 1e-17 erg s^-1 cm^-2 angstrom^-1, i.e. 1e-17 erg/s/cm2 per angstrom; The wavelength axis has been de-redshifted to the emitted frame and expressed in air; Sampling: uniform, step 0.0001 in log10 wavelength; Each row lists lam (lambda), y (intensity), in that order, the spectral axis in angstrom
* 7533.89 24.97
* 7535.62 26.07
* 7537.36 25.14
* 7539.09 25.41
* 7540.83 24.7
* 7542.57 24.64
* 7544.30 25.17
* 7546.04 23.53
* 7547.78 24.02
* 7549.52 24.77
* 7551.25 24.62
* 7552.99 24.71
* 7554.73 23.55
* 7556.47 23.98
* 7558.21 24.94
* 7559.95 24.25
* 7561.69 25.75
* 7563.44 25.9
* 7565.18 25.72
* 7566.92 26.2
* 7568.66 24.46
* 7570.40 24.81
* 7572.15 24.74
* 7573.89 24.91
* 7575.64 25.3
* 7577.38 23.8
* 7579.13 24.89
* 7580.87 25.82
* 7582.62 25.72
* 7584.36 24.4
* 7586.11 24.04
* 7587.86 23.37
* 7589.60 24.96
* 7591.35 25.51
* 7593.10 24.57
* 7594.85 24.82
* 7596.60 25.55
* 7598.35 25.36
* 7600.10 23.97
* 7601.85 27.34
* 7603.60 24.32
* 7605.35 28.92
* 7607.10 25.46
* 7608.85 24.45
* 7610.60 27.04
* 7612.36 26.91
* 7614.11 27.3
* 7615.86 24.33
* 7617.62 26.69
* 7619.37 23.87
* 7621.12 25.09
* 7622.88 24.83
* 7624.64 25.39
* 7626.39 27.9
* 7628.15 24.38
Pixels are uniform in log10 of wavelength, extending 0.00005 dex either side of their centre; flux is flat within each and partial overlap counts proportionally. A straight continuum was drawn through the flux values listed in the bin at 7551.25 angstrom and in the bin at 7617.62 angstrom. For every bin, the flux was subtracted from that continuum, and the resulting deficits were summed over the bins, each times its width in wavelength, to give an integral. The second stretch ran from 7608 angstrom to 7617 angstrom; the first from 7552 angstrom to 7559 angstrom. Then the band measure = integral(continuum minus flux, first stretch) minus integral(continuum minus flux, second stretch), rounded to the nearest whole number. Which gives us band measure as -1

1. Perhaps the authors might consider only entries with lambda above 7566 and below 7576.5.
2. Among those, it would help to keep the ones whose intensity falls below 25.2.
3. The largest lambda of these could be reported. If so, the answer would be 7573.89 angstrom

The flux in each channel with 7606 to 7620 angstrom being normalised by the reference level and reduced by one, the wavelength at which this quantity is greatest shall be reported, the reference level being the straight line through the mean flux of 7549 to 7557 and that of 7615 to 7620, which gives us 7614.11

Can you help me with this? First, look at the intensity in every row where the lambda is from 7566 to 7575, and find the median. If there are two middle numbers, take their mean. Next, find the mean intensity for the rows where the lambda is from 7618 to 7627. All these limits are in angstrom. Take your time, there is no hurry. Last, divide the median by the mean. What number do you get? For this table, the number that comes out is 0.98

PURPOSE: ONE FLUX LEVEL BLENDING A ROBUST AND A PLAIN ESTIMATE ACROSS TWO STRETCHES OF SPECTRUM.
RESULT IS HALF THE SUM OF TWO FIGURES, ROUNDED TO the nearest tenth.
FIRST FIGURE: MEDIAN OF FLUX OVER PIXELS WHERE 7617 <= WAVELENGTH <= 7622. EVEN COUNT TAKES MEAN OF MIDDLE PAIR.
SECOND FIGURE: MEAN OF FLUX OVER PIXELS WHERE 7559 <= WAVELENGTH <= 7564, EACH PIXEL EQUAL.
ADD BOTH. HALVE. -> 25.2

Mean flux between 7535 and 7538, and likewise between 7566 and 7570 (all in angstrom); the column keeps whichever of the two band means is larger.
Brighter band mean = 25.6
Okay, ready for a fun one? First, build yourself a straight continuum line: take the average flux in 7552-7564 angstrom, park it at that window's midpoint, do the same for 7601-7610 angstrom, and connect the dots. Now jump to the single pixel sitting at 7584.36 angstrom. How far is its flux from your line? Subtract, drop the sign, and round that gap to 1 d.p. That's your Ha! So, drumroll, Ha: 1.1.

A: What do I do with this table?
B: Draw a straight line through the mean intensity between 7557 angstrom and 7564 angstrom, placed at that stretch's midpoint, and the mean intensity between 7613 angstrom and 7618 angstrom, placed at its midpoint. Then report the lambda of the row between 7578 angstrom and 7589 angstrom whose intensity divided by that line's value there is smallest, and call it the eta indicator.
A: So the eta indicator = 7587.86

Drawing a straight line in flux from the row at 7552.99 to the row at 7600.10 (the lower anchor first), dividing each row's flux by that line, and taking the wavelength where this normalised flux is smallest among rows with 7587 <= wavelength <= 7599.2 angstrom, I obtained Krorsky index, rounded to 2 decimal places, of 7587.86 angstrom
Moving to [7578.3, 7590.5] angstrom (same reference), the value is 7587.86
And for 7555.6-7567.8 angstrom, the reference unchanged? 7556.47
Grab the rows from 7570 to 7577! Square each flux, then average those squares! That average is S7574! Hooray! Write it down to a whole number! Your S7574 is 622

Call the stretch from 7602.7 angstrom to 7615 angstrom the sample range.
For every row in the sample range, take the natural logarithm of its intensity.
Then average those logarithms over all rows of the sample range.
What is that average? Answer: 3.27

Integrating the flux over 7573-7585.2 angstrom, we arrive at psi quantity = 305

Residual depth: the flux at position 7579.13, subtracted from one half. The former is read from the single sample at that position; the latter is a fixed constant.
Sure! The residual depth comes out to -24.4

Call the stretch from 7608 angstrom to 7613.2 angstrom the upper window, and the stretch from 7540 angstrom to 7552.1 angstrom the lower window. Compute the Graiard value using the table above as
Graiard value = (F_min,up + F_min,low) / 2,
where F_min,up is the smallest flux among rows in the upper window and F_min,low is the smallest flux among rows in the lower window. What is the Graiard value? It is 24.0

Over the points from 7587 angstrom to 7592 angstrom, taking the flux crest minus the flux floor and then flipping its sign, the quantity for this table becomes -2.1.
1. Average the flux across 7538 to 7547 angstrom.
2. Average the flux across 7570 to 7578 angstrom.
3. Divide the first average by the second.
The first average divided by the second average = 1.00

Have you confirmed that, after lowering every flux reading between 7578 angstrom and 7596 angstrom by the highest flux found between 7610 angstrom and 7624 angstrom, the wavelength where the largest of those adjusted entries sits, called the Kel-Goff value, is 7580.87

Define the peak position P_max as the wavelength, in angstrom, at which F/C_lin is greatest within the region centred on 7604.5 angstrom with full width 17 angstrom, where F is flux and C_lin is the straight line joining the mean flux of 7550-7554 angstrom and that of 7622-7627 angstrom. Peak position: 7605.35 angstrom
